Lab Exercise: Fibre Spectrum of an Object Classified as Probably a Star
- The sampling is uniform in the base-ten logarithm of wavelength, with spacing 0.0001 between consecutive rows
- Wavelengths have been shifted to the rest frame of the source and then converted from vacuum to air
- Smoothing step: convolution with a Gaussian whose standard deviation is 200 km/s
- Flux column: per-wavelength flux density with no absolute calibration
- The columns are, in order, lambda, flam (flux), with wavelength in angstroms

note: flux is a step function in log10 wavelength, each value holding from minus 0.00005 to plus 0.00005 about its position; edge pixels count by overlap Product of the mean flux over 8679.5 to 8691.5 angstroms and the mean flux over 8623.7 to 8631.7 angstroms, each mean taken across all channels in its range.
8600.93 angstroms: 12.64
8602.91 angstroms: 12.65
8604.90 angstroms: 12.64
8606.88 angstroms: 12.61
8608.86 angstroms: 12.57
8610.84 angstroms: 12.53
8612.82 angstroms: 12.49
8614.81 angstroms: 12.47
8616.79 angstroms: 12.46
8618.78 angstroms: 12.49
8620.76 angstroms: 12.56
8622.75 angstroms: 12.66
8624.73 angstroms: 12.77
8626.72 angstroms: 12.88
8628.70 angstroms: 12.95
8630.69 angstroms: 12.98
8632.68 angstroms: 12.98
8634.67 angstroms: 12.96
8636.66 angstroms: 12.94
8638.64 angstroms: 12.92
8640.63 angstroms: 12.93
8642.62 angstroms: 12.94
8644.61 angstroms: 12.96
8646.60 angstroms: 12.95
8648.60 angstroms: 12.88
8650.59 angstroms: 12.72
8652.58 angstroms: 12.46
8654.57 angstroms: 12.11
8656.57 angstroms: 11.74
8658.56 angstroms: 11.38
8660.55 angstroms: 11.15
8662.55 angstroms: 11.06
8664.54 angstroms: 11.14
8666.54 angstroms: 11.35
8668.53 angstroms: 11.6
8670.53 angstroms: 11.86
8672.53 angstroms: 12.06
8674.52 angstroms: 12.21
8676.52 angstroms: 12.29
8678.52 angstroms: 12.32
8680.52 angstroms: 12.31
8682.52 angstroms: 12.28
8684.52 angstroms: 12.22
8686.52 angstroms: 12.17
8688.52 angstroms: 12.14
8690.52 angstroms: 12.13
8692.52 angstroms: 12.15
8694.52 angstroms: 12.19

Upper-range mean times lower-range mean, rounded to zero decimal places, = 157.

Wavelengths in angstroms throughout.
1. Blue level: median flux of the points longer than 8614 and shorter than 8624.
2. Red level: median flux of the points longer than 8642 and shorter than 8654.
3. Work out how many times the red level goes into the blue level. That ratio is 0.97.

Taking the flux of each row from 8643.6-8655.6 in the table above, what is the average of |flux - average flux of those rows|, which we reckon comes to 0.26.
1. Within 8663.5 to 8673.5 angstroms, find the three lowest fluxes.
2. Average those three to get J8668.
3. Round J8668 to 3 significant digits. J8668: 11.4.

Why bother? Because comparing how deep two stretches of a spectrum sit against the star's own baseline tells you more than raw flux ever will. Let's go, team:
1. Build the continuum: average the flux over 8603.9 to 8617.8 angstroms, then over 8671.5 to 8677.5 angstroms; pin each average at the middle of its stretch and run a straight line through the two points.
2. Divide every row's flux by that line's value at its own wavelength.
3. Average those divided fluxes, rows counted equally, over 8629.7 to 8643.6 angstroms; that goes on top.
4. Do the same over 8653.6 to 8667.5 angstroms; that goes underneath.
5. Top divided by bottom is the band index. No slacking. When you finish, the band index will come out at 1.12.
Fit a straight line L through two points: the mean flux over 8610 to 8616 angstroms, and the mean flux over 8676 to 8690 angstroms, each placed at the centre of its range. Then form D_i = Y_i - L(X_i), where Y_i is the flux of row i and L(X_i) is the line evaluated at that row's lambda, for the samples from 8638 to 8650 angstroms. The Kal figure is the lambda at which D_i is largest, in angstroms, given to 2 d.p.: 8644.61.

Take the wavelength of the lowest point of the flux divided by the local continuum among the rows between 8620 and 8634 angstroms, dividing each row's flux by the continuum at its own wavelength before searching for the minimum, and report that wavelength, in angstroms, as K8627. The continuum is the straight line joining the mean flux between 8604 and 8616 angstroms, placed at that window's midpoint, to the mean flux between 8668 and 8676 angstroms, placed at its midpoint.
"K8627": 8620.76 angstroms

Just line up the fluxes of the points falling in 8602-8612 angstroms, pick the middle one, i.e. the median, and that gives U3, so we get 12.6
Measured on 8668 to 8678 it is 12.1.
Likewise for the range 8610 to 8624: 12.5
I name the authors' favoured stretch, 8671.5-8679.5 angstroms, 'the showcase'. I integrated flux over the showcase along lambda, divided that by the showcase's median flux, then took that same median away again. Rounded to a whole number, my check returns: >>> -4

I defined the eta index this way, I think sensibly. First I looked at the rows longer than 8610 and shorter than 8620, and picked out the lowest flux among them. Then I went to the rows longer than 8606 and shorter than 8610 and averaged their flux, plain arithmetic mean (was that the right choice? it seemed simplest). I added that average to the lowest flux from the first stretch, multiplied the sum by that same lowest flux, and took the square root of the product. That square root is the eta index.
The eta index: 17.67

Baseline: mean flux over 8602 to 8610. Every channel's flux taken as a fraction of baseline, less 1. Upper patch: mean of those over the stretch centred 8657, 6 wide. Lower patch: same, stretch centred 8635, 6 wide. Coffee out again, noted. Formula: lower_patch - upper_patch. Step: 0.10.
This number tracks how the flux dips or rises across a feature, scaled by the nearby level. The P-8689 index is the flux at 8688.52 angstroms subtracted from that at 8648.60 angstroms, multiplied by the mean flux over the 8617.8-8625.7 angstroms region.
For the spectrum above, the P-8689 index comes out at 9.3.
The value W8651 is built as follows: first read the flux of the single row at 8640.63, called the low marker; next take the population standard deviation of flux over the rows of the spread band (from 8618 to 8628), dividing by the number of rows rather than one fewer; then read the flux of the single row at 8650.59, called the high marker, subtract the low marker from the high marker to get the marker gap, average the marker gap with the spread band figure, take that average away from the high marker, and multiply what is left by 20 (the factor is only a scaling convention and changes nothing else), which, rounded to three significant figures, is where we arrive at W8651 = 255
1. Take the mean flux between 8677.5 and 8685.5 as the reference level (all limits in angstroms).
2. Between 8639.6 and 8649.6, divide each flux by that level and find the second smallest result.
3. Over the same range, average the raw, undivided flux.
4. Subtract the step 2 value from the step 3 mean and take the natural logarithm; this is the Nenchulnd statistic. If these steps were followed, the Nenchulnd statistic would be 2.47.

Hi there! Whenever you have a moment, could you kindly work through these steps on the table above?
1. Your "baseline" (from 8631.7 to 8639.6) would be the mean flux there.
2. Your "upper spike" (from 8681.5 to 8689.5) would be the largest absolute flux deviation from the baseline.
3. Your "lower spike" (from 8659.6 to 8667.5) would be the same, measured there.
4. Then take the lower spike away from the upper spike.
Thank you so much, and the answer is -1.1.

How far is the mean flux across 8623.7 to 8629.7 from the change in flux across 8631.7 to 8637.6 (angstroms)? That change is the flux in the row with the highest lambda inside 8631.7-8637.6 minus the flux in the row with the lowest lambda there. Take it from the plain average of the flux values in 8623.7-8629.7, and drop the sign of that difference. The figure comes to 12.9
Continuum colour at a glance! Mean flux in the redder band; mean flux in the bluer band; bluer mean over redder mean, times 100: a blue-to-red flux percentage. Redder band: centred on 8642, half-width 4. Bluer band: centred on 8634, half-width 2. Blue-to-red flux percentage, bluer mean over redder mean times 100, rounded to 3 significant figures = 100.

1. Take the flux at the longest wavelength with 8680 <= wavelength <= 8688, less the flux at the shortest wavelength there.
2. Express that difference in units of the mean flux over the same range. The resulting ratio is -0.01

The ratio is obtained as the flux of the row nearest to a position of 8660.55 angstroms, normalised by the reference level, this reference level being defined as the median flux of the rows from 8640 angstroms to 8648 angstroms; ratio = 0.861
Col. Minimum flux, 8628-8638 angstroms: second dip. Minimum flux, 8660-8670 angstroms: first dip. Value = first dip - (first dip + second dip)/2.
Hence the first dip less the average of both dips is -0.94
